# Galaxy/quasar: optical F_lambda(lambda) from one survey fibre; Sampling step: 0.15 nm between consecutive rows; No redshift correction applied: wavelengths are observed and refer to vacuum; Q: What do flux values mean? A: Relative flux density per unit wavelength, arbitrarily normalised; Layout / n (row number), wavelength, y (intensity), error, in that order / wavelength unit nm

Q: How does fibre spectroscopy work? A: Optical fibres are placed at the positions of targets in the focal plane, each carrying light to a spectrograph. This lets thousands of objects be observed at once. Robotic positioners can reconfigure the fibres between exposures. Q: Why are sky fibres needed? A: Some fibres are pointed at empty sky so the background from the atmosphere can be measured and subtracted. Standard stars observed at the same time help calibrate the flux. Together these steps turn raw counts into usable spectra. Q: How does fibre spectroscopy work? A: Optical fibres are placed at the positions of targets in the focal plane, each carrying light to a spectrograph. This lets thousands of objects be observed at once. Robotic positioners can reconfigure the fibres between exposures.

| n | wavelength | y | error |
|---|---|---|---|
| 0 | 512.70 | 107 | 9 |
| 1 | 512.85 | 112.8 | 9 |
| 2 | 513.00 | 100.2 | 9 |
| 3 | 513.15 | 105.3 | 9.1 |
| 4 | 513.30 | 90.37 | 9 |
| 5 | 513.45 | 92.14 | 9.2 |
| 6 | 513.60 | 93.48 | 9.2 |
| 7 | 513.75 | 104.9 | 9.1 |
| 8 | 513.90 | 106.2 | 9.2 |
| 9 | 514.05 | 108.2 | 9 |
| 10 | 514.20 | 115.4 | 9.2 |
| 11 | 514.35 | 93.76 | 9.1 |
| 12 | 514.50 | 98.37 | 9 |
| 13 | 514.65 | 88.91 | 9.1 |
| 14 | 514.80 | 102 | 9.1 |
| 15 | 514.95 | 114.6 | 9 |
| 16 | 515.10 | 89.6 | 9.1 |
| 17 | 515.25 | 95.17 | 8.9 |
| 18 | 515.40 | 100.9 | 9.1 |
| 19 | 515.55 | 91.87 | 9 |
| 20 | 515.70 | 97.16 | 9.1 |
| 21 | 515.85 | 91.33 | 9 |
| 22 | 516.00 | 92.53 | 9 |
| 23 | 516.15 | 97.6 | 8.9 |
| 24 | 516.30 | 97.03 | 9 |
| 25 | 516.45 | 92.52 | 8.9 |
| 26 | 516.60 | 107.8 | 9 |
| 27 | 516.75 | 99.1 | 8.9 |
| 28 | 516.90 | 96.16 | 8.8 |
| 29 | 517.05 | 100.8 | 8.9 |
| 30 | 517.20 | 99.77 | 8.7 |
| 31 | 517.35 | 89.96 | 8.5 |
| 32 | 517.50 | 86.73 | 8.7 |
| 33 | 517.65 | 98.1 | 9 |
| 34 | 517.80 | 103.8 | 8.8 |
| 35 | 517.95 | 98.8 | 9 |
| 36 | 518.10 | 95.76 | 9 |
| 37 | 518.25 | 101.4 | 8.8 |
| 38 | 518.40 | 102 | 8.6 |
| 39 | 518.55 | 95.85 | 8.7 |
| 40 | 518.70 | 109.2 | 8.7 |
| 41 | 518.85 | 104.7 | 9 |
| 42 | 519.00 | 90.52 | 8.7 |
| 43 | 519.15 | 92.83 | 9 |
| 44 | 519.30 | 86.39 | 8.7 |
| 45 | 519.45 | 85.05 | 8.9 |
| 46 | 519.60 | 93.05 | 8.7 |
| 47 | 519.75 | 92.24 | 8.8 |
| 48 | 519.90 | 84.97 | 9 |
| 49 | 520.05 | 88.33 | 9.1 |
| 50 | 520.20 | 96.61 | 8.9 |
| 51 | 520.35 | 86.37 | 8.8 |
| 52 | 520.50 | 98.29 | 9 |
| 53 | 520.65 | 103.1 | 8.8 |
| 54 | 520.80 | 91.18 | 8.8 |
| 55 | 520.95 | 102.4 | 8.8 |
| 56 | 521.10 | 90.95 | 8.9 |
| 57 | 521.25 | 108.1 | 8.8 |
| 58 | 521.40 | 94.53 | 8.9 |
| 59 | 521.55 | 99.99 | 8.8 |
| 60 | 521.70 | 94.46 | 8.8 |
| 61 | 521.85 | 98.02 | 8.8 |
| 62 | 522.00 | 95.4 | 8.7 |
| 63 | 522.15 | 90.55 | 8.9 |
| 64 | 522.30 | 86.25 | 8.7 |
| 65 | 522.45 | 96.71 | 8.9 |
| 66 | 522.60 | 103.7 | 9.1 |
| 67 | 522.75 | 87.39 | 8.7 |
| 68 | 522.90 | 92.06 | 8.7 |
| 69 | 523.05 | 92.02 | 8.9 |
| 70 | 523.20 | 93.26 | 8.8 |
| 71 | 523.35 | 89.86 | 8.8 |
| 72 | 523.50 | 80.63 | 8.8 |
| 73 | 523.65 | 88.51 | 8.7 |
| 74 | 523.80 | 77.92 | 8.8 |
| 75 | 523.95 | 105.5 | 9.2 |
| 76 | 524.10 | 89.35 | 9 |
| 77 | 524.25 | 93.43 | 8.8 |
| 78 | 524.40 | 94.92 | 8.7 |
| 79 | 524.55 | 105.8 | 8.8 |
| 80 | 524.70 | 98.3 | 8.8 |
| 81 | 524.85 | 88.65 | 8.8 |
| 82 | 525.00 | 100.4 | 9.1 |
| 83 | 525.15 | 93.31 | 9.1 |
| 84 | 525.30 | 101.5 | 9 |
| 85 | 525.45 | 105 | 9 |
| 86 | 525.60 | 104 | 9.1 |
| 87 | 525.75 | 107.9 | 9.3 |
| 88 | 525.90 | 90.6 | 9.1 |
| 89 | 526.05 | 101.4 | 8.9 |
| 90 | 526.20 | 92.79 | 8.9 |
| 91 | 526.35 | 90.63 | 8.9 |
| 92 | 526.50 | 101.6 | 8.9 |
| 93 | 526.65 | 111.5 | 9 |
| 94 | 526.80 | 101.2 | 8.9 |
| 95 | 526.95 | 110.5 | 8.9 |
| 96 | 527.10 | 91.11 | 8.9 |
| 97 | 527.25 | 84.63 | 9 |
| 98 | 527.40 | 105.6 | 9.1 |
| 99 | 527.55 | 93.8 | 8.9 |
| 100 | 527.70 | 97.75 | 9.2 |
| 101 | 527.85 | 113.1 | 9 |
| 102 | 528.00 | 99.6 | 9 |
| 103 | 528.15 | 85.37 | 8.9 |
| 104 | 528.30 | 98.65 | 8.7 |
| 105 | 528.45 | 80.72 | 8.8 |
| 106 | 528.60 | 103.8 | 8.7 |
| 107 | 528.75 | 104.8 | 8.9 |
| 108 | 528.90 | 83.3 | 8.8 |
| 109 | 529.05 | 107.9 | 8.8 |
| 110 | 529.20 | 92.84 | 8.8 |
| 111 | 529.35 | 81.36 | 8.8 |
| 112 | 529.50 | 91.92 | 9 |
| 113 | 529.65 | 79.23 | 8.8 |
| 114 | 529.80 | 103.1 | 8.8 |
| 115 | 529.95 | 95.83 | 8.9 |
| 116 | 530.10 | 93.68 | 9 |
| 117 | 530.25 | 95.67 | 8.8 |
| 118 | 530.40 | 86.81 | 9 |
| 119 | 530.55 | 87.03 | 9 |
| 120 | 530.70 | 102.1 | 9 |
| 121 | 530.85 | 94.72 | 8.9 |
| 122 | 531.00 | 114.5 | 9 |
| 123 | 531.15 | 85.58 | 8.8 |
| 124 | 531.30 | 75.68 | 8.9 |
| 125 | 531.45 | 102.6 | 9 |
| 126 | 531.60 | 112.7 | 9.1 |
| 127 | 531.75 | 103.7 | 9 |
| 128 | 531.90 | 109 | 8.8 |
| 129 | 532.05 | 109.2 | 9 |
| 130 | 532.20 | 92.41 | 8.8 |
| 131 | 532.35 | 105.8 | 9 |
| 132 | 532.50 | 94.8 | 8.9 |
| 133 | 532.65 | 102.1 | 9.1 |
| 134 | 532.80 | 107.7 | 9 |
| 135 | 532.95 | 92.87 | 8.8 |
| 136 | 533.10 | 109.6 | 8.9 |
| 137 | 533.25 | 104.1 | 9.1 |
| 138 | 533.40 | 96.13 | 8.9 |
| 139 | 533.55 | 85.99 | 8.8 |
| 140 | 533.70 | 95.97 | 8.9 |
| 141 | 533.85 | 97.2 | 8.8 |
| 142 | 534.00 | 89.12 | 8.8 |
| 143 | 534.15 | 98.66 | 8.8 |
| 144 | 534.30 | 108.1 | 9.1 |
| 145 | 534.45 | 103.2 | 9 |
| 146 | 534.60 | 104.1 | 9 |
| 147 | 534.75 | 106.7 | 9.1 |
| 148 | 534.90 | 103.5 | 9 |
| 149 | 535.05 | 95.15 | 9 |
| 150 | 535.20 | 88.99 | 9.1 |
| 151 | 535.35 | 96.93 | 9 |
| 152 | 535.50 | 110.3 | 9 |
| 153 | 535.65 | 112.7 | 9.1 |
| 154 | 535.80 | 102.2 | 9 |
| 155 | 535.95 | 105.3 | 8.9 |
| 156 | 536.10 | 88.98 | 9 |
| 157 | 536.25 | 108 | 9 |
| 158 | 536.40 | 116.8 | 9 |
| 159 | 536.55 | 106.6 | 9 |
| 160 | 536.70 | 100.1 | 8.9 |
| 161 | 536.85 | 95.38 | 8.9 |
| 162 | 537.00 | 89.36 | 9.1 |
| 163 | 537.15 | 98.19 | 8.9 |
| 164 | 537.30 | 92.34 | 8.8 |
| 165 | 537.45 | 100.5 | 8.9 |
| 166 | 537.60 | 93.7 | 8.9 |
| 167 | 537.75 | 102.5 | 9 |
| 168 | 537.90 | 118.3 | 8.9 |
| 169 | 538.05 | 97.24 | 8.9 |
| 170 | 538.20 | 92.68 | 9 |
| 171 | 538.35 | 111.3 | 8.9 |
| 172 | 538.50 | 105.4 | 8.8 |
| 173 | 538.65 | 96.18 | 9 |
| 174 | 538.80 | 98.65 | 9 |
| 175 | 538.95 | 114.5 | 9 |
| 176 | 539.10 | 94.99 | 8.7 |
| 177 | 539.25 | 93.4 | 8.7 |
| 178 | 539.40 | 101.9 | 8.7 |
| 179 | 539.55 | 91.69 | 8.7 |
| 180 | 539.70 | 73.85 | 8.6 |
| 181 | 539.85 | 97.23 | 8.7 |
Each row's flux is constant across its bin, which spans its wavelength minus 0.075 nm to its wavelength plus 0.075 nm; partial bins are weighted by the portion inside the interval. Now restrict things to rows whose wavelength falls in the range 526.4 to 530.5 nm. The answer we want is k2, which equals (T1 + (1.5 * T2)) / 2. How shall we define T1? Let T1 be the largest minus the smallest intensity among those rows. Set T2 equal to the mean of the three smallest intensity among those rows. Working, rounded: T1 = 34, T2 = 80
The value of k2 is 77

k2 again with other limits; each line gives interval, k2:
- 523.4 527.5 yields 78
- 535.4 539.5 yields 82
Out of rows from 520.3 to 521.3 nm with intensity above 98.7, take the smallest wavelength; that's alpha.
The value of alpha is 520.65 nm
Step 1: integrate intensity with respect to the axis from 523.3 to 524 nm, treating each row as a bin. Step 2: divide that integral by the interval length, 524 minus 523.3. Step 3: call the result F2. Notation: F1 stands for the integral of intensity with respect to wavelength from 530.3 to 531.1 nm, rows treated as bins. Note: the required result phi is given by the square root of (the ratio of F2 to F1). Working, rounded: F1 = 77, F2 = 88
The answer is 1.07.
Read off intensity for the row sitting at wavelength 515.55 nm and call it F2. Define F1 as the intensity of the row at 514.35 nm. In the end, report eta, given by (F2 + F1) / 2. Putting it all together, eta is 93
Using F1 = 93.76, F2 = 91.87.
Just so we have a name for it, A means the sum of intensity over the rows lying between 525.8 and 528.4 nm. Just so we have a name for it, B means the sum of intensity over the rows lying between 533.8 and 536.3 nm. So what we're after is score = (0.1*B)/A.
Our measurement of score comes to 0.103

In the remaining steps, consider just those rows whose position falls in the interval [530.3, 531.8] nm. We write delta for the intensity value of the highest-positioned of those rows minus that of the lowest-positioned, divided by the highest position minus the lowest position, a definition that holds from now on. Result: 13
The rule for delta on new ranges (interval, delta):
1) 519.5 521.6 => 4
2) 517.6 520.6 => 0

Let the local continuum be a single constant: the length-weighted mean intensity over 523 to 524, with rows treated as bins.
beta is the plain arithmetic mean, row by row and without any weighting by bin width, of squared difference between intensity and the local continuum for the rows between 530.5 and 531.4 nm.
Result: 173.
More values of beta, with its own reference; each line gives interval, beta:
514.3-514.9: 67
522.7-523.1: 6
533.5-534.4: 94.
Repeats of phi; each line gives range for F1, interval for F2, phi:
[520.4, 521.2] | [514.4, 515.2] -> 1.13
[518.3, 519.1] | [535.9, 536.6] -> 1.14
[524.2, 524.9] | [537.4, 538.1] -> 1.23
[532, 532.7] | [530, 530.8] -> 1.15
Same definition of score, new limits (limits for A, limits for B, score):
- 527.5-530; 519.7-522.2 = 0.100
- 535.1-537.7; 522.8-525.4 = 0.093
